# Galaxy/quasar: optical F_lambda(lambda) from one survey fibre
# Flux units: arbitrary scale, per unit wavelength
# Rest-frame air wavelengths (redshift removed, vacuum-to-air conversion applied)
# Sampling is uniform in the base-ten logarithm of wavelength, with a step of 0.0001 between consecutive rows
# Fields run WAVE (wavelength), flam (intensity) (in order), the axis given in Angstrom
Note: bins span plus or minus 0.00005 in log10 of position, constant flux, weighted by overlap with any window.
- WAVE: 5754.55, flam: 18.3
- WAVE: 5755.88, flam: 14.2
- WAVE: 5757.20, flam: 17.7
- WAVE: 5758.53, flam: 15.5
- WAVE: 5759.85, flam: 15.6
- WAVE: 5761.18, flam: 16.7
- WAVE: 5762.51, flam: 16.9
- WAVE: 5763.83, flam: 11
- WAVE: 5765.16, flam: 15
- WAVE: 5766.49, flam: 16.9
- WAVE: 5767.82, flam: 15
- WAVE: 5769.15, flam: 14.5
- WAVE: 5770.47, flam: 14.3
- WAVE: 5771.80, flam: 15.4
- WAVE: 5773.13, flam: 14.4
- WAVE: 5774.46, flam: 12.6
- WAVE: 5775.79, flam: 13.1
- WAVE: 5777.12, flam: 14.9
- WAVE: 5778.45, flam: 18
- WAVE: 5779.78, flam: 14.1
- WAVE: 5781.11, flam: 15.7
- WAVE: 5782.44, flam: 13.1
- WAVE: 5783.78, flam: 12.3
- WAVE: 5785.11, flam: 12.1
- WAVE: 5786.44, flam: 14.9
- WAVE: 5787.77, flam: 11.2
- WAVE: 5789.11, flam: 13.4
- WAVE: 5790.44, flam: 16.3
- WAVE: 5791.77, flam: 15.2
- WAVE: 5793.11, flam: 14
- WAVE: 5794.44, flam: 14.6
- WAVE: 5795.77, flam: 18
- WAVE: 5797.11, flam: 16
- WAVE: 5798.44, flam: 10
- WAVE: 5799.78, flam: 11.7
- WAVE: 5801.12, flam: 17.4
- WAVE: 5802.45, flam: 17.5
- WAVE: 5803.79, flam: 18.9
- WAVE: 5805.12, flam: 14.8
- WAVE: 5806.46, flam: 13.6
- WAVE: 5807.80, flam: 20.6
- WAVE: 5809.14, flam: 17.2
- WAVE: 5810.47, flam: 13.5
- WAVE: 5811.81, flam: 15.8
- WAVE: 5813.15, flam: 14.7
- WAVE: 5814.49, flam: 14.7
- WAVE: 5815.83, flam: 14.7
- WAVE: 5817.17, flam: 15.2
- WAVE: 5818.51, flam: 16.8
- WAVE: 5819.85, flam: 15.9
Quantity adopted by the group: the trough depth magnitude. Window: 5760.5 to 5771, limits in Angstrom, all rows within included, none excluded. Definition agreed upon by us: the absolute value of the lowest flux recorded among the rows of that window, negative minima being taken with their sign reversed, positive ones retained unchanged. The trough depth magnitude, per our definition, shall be 11.0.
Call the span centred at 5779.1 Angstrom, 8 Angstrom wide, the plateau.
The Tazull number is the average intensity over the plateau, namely 14.8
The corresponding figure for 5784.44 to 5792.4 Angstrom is 13.9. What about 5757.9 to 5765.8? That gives 15.1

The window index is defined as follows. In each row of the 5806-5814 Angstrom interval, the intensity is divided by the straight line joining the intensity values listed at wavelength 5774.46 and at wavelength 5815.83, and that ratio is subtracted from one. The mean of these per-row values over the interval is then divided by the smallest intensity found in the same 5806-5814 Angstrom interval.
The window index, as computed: -0.008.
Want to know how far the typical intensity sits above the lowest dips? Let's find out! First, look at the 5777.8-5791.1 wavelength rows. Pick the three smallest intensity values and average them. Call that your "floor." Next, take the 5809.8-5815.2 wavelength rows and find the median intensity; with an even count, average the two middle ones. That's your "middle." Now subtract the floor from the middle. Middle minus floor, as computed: 2.83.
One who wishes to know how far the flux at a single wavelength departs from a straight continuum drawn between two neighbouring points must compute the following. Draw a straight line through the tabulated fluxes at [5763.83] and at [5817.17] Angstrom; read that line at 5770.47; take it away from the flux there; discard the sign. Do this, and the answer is 2.8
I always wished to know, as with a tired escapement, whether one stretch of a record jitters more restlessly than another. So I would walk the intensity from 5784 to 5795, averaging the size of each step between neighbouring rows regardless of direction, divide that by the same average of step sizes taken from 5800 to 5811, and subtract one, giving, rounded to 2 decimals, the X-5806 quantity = -0.31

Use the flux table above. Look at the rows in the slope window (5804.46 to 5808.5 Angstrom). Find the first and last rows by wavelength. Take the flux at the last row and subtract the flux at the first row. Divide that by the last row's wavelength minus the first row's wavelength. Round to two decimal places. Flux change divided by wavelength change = 2.16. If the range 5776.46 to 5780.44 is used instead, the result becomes -0.30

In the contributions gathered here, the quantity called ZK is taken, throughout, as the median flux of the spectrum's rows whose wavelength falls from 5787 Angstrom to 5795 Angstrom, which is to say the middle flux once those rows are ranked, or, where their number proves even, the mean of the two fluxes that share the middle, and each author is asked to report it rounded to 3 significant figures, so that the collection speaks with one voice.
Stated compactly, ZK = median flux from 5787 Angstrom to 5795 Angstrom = 14.3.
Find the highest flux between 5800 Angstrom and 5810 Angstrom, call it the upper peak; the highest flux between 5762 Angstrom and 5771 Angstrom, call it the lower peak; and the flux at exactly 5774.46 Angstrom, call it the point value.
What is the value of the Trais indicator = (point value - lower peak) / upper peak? -0.21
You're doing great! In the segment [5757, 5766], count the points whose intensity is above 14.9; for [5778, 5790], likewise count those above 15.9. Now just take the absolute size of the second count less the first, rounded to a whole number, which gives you 5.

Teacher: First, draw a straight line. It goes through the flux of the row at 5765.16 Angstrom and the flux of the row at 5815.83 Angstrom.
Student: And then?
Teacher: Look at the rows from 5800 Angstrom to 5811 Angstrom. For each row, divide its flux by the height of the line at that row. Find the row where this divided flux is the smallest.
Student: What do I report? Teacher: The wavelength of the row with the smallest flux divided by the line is 5810.47 Angstrom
